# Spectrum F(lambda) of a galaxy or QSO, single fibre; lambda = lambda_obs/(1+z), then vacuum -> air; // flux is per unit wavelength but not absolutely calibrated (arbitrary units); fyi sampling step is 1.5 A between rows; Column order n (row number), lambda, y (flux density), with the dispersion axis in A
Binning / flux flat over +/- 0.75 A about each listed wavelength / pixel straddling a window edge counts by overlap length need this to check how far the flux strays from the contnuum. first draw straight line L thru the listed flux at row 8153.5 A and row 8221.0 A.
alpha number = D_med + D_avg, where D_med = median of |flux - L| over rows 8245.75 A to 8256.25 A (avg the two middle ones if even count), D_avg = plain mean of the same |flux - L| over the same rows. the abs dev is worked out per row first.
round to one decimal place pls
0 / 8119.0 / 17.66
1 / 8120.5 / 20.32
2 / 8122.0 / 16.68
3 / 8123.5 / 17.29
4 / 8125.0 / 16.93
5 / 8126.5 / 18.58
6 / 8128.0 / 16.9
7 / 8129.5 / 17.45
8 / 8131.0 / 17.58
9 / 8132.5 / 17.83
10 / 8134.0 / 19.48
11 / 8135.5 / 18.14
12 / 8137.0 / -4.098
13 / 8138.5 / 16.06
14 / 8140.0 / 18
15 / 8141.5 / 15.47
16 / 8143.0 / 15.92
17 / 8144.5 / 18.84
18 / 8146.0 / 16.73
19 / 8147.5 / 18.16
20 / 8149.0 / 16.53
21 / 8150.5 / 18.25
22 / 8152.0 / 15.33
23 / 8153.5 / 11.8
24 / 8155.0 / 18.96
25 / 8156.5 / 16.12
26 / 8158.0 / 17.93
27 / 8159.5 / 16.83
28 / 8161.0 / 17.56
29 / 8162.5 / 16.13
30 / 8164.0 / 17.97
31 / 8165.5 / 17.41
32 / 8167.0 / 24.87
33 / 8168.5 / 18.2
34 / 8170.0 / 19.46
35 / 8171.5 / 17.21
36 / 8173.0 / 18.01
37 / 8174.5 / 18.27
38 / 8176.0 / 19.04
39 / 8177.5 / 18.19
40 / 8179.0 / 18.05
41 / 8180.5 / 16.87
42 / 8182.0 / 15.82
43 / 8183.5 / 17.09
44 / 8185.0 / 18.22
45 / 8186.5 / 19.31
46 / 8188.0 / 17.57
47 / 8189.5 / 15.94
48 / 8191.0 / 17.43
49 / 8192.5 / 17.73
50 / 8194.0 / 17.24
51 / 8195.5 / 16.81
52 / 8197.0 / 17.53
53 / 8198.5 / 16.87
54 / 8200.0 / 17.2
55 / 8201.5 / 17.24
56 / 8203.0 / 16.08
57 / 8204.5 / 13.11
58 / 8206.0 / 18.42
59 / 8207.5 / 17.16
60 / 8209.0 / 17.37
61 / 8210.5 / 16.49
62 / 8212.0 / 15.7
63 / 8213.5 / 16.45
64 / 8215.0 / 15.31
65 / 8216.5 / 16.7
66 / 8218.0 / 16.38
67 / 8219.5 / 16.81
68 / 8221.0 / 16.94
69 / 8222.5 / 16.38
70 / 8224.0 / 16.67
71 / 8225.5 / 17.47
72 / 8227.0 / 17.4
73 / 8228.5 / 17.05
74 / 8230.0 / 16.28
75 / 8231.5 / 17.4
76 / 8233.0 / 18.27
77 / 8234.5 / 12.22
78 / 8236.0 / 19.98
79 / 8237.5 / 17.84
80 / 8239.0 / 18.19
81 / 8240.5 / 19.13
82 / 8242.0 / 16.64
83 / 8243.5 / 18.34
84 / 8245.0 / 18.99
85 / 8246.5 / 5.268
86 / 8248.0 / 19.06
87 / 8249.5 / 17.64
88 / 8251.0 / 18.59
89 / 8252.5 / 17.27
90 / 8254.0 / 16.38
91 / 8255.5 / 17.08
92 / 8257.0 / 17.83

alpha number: 5.4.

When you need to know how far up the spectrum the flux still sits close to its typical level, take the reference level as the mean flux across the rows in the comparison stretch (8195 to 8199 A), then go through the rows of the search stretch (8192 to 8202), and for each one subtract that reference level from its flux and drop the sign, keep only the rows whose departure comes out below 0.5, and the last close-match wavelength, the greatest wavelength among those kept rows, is 8201.5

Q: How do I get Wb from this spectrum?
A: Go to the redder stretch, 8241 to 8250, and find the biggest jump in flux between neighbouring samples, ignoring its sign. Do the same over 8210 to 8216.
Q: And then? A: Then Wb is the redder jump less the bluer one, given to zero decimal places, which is 13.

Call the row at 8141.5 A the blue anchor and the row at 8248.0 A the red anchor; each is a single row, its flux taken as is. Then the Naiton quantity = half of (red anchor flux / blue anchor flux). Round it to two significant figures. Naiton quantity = 0.62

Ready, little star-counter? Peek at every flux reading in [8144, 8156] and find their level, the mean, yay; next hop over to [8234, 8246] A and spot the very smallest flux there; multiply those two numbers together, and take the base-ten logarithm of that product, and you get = 2.31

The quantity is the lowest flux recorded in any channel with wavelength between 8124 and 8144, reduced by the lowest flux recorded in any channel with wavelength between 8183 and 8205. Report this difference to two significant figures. -17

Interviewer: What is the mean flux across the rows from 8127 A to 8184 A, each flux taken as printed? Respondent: 16.96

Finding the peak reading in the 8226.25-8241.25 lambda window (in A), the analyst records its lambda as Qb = 8236.0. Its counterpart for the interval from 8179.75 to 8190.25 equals 8186.5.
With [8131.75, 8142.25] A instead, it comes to 8134.0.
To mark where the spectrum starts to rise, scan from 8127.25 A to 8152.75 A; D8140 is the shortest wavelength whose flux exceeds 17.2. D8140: 8129.5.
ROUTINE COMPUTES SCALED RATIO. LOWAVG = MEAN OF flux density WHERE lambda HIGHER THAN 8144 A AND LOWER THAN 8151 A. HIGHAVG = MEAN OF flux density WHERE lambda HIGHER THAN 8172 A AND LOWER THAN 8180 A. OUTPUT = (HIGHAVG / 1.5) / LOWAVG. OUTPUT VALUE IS 0.69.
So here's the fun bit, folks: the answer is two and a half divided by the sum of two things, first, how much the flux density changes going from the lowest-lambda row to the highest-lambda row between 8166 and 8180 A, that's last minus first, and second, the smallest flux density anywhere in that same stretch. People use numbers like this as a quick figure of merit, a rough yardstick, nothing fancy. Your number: 0.24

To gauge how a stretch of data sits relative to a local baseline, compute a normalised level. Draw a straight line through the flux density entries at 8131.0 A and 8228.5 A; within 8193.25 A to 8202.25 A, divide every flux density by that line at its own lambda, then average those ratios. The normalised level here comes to 1.00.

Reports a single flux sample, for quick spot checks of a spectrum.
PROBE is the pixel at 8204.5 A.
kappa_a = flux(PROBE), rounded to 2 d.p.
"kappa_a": 13.11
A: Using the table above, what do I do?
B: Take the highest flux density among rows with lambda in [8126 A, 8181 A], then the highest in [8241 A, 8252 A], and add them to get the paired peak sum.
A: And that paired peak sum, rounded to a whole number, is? 44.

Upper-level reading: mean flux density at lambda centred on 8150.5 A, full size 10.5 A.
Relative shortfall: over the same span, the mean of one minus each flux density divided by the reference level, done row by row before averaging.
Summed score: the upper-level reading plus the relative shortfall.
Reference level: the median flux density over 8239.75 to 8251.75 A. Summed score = 16.6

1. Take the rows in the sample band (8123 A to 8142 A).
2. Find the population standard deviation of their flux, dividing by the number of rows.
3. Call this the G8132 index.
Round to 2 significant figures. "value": 5.8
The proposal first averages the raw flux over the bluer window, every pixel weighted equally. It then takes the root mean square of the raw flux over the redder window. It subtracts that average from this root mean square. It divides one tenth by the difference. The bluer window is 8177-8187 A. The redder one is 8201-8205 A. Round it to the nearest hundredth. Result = -0.05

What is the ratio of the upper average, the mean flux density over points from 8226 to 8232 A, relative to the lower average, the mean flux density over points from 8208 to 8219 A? 1.04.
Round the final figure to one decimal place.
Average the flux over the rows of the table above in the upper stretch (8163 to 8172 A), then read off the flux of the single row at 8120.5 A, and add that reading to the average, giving 39.5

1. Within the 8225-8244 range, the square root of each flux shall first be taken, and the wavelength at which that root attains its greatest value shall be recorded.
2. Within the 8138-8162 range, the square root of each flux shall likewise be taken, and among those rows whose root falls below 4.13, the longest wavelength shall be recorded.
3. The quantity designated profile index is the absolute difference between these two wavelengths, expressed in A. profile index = 76.5 A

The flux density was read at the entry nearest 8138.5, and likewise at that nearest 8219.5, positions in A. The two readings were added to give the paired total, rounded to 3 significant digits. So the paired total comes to 32.9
